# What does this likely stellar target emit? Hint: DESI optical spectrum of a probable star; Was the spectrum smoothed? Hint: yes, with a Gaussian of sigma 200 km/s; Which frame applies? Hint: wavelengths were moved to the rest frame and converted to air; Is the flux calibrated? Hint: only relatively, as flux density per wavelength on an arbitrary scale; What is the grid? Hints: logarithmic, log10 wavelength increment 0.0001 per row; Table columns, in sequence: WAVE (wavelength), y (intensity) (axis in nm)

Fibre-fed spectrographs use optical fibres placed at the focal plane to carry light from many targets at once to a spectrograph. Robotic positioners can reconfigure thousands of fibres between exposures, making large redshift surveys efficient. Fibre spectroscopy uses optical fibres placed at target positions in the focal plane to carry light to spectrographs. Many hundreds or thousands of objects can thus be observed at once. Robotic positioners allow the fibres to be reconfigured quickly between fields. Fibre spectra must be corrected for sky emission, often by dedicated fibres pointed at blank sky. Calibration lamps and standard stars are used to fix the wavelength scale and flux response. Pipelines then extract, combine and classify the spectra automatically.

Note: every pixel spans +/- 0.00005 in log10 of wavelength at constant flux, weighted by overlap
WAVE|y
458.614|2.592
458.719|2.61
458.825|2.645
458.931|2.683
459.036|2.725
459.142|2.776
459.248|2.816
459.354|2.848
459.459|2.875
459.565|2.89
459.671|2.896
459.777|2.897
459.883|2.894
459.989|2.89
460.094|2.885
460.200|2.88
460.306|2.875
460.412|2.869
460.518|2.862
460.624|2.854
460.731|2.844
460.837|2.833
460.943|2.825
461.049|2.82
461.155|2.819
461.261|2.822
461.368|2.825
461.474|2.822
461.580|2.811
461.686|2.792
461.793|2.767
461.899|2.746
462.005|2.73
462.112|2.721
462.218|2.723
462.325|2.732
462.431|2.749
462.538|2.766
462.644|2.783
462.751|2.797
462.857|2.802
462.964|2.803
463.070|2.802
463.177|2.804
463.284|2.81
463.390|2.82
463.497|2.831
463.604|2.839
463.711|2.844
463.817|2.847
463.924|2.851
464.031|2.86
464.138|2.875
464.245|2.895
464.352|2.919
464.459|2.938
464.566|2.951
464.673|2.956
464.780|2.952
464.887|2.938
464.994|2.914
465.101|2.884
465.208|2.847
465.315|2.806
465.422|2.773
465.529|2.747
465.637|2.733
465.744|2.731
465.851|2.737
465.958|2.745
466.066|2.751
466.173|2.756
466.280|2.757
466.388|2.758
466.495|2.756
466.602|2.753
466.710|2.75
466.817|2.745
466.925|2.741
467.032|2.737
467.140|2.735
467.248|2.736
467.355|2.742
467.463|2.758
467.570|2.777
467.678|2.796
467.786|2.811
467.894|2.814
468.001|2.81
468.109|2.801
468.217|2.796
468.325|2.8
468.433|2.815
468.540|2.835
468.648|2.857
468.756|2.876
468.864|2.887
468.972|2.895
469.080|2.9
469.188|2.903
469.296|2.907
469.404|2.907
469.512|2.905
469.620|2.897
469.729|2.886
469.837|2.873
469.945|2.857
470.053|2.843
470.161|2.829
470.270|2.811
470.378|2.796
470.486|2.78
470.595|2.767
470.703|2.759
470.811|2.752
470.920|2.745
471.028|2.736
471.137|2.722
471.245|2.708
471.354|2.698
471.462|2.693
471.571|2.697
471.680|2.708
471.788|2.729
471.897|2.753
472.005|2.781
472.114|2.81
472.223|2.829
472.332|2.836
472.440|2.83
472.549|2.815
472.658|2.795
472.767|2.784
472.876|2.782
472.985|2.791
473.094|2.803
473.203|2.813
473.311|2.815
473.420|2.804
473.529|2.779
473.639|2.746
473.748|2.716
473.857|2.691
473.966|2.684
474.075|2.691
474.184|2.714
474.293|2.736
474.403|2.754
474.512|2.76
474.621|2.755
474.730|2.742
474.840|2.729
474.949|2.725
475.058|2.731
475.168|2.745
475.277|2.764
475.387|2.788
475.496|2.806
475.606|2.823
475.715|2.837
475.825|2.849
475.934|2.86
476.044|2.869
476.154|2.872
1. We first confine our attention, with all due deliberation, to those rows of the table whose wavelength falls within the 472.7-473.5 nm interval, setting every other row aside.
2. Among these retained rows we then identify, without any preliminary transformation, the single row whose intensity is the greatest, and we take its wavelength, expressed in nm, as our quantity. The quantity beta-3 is 473.311 nm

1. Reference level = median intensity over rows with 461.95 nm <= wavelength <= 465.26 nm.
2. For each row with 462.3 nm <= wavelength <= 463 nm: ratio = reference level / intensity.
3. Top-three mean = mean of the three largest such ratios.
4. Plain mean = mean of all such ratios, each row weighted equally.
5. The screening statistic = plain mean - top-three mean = -0.010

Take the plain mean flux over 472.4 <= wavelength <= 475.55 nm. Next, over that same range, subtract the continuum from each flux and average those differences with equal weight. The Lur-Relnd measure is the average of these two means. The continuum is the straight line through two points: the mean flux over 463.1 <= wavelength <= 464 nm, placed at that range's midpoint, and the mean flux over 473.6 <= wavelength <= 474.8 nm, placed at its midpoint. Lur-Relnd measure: 1.40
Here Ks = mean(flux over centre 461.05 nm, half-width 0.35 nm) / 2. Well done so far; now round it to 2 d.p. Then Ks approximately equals 1.41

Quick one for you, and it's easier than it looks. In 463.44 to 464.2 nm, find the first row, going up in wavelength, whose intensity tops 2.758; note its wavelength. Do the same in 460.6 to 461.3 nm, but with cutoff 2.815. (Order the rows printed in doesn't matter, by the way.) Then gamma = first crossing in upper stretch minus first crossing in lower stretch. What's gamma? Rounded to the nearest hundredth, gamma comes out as 2.87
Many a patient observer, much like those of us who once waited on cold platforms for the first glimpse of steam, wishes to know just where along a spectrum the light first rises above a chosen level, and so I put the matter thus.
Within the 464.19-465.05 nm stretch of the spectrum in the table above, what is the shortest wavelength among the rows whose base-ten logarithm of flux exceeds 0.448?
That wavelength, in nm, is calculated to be 464.245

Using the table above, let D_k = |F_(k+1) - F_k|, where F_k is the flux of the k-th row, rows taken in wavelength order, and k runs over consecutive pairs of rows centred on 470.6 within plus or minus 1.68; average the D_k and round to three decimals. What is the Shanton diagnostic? 0.012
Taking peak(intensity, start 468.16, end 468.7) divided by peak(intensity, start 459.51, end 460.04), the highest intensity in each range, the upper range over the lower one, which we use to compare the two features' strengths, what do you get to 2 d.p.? 0.99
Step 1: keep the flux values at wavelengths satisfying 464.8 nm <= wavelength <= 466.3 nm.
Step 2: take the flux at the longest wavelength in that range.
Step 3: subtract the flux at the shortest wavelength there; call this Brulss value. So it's -0.18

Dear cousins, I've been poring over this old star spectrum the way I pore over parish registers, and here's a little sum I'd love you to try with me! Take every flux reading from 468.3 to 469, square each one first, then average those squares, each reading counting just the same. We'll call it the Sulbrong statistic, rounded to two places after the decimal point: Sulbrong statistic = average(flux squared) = 8.14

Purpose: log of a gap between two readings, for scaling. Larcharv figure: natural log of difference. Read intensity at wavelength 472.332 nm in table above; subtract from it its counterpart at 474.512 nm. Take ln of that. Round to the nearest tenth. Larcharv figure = -2.6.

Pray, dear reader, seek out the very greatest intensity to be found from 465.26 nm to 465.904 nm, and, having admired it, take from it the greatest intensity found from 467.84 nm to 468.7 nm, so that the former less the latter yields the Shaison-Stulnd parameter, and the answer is -0.051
